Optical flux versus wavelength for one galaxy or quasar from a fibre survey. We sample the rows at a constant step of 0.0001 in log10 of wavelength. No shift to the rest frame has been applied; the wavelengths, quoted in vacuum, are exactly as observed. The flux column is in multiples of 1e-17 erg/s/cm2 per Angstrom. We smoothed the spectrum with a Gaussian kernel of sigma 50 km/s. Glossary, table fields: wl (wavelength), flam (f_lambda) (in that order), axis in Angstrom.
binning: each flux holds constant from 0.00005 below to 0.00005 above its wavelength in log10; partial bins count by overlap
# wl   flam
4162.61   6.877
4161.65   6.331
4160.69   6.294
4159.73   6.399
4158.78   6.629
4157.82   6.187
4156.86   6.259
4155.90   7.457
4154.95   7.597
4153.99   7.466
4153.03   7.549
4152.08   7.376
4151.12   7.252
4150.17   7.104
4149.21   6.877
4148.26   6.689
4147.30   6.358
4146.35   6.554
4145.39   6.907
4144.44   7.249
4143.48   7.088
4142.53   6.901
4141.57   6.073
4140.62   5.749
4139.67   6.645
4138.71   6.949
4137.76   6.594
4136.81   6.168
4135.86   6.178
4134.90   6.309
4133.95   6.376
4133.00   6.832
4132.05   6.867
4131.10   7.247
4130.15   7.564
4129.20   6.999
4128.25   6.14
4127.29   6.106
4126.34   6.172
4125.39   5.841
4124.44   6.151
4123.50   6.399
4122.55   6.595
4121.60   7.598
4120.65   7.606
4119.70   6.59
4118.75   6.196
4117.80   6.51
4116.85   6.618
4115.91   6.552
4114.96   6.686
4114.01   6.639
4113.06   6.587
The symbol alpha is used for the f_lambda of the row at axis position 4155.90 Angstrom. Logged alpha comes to 7.457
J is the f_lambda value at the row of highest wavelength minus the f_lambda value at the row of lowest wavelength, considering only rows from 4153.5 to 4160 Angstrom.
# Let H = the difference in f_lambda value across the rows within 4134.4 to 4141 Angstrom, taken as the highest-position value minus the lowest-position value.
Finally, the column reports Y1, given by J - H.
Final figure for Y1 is -0.5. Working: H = -0.6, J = -1.1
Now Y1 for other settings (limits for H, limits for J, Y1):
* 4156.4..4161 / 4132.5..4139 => 0.1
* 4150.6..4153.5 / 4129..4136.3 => -1.1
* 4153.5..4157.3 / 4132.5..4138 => 1.0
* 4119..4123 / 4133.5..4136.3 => -0.2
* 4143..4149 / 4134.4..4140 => 0.7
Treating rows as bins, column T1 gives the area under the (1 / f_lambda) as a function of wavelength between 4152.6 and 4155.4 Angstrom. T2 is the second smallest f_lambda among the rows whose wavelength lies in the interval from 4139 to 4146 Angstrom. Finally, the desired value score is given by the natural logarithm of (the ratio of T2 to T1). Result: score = 2.80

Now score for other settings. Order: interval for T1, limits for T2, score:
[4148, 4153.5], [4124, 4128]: 2.07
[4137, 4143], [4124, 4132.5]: 1.88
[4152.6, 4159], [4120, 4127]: 1.90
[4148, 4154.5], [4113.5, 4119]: 1.97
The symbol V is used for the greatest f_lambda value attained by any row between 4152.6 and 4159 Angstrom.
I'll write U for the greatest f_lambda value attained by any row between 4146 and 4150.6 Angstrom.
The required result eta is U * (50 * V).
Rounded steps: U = 7.104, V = 7.597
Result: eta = 2698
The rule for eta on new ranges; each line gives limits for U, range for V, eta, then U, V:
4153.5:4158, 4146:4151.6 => 2755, 7.597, 7.252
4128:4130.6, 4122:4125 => 2494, 7.564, 6.595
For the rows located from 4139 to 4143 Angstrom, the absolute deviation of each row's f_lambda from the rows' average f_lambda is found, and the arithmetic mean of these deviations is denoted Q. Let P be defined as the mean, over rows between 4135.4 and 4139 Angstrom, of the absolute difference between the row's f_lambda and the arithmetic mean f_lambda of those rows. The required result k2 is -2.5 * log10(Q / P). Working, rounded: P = 0.30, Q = 0.43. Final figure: -0.4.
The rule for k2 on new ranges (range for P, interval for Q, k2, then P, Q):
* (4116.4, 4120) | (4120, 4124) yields -1.5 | 0.14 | 0.55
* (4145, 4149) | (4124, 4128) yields 0.4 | 0.17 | 0.11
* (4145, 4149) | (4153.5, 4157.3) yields -1.1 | 0.17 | 0.47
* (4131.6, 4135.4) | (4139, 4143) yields -0.6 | 0.25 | 0.43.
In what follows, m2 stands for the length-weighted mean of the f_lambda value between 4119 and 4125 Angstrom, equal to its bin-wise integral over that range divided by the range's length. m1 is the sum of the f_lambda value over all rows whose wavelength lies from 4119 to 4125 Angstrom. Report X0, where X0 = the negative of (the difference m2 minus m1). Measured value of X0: 34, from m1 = 41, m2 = 6.79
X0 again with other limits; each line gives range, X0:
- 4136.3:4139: 13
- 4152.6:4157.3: 29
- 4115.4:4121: 33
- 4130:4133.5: 21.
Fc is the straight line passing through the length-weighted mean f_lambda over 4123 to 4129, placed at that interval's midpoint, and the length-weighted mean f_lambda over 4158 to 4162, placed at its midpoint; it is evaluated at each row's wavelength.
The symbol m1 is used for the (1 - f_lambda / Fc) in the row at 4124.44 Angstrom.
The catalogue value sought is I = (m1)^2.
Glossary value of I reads 0.0000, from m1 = 0.00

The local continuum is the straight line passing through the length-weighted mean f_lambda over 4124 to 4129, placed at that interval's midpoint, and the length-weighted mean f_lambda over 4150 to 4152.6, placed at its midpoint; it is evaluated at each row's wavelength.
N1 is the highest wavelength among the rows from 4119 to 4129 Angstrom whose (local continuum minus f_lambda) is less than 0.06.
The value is 4127.29 Angstrom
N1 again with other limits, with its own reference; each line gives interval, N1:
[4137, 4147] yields 4144.44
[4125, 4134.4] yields 4133.00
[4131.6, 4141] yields 4138.71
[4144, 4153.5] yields 4153.03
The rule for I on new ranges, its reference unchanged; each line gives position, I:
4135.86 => 0.0001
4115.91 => 0.0052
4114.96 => 0.0091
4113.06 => 0.0066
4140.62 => 0.0070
